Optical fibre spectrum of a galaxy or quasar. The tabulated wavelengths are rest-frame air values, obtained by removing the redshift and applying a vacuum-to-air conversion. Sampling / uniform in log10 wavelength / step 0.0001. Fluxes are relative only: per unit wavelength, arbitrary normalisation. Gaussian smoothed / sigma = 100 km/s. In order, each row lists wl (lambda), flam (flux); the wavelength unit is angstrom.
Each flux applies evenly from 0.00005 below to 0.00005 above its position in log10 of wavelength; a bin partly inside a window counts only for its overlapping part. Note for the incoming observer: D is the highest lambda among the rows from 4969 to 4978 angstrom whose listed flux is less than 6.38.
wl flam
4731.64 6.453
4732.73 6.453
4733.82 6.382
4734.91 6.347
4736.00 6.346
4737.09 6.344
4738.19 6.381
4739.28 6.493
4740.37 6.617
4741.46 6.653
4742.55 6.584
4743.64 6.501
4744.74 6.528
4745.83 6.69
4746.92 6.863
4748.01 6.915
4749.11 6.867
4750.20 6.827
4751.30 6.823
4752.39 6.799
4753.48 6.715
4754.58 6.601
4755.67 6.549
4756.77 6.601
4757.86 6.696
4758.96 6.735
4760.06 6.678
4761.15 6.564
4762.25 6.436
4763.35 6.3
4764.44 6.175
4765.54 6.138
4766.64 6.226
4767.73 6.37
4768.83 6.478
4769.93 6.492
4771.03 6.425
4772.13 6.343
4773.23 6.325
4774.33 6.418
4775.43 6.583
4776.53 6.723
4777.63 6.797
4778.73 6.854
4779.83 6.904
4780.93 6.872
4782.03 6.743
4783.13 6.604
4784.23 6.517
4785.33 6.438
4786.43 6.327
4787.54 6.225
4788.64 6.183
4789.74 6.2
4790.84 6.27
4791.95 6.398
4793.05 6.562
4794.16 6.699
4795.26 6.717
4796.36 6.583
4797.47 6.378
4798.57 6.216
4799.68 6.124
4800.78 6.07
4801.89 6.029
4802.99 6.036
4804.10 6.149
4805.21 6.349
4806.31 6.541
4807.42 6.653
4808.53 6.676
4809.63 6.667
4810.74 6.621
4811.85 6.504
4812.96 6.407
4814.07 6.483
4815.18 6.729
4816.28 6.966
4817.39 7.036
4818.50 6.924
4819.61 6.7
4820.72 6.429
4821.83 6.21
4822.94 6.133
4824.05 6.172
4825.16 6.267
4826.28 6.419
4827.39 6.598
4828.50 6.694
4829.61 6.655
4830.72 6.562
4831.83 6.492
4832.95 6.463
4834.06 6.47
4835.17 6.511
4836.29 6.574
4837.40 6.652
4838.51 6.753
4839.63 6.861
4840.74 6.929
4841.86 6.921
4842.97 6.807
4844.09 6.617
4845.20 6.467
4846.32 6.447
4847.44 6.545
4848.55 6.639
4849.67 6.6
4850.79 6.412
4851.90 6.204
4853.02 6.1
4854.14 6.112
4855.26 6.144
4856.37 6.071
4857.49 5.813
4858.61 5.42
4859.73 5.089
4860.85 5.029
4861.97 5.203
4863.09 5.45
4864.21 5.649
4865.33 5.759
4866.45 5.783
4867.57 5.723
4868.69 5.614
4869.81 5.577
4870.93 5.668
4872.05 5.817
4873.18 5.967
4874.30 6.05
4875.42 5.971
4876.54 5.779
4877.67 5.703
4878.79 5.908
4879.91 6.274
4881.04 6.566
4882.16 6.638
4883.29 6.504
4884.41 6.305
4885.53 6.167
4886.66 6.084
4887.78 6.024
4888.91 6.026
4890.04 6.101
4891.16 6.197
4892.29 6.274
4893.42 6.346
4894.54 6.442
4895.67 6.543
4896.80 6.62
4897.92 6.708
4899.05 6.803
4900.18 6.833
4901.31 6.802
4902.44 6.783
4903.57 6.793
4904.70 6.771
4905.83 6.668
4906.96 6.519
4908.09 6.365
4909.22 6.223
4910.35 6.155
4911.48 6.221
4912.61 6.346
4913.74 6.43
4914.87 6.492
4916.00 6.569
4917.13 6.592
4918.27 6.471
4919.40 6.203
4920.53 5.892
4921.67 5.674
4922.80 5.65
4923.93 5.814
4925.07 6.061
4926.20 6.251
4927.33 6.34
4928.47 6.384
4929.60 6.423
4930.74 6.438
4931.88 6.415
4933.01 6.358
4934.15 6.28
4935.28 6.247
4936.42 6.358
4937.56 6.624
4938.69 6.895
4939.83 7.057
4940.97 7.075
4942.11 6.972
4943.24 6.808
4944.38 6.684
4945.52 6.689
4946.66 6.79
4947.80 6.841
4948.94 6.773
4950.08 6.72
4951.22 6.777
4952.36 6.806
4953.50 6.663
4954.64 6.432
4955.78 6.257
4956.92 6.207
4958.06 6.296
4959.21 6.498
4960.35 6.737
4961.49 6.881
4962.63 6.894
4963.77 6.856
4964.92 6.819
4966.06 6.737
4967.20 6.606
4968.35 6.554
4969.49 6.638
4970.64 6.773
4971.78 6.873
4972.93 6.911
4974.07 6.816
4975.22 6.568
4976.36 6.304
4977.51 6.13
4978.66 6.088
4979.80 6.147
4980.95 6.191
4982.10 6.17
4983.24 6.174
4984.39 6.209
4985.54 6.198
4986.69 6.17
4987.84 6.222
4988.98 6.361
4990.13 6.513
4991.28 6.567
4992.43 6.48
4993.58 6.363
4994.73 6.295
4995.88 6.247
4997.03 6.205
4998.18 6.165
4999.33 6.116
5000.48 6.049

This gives 4977.51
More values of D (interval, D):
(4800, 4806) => 4805.21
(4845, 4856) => 4855.26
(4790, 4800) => 4799.68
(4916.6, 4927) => 4926.20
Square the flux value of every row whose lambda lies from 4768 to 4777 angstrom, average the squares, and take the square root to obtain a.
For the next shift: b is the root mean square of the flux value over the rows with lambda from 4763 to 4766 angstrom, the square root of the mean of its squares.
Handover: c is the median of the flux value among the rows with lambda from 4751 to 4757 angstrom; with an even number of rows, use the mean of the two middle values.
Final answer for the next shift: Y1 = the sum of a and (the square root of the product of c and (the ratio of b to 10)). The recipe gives 8.5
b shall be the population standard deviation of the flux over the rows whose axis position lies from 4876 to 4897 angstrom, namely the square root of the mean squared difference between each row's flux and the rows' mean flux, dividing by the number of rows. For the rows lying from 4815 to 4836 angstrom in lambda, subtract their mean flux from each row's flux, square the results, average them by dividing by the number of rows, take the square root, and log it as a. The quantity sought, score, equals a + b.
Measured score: 0.521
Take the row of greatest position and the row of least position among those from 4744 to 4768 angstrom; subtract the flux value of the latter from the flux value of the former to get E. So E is -0.16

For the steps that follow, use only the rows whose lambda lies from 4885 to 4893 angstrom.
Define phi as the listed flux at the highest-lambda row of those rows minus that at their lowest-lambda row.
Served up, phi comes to 0.1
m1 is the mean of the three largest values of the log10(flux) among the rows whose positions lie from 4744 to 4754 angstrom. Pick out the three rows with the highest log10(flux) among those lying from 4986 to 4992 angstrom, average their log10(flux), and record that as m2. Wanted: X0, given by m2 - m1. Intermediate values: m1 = 0.838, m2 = 0.812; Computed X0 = -0.03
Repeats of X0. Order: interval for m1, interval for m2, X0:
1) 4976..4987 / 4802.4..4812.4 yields 0.03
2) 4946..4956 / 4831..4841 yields 0.00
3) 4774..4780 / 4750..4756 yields 0.00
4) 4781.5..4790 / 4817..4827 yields 0.02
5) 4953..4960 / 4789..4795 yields 0.00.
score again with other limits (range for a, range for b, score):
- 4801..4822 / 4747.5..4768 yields 0.520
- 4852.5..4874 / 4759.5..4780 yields 0.543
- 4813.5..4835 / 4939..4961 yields 0.495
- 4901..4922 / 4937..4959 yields 0.543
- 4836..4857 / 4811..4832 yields 0.528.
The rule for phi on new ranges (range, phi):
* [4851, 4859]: -0.8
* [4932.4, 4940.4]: 0.7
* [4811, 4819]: 0.4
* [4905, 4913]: -0.3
